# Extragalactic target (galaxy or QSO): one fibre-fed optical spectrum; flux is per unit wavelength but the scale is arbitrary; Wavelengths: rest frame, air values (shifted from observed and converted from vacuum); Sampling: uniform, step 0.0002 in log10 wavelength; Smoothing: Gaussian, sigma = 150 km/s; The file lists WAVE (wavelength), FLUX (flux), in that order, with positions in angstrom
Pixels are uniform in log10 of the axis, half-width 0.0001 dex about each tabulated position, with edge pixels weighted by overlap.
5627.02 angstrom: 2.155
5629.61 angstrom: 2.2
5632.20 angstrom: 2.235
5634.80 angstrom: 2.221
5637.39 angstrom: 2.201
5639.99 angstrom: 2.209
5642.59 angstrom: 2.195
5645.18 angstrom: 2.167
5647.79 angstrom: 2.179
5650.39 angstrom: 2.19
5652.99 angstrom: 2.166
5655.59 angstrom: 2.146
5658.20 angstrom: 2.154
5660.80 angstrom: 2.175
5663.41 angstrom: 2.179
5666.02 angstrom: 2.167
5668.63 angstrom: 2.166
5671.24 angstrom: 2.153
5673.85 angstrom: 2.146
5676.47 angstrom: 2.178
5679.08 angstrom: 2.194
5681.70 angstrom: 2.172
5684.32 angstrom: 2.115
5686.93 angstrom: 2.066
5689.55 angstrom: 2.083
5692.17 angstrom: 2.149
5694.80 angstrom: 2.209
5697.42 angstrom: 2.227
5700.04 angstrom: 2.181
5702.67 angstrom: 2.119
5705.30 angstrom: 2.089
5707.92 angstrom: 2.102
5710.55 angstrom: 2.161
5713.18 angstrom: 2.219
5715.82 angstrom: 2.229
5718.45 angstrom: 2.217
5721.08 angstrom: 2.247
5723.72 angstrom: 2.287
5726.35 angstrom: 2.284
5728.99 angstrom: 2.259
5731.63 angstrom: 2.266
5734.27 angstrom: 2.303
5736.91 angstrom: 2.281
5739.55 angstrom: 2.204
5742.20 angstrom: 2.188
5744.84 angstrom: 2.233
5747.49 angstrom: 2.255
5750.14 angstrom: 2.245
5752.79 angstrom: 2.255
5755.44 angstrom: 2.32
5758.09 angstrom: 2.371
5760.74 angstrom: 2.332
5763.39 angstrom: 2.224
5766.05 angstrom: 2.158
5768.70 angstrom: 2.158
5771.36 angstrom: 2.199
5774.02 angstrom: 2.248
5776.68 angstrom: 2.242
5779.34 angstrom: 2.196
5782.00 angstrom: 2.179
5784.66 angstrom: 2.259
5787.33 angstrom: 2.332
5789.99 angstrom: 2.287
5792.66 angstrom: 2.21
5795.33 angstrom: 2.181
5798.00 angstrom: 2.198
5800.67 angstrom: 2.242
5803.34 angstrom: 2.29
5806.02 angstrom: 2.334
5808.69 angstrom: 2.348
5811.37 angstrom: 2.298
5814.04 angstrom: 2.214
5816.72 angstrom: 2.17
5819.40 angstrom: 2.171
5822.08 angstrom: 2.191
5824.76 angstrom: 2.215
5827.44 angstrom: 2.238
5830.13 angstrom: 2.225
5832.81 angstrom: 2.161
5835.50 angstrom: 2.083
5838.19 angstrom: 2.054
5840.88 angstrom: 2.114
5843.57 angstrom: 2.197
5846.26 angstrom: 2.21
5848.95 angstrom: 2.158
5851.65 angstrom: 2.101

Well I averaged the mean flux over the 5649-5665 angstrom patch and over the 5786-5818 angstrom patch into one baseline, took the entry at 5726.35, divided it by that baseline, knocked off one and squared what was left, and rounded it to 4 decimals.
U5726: 0.0010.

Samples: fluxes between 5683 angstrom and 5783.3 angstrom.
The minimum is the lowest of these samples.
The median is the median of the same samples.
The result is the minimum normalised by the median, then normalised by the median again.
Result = 0.419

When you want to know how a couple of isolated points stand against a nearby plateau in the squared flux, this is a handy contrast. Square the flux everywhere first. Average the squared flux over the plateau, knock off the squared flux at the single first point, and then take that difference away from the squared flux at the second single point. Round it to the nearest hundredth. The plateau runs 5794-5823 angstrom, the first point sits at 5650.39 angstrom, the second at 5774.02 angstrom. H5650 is 4.83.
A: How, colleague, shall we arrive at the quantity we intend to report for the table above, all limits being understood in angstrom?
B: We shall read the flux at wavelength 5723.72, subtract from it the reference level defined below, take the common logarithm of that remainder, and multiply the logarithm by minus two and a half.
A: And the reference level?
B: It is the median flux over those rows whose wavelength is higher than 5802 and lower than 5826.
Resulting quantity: 2.9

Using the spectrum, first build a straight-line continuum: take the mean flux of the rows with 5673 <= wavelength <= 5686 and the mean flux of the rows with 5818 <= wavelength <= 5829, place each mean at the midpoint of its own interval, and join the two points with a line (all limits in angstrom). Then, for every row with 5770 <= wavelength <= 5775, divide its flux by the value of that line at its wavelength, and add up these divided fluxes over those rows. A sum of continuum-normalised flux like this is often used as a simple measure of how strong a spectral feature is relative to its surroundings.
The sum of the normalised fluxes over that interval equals 2.03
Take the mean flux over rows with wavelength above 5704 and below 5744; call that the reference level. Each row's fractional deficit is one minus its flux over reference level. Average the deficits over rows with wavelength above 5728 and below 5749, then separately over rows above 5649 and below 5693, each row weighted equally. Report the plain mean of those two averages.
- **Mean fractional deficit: 0.010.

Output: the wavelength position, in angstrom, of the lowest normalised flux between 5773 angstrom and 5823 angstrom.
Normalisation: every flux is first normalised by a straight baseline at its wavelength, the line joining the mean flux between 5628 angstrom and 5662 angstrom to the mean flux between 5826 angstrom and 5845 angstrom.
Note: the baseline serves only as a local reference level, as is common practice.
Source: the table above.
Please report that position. 5816.72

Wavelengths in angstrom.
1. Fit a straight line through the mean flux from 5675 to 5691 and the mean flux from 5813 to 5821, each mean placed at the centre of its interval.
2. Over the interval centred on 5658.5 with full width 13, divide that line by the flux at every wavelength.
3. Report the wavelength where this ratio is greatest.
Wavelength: 5655.59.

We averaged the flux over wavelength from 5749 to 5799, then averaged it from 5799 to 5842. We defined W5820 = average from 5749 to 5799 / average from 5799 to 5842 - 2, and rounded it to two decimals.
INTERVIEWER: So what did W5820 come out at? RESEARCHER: -0.99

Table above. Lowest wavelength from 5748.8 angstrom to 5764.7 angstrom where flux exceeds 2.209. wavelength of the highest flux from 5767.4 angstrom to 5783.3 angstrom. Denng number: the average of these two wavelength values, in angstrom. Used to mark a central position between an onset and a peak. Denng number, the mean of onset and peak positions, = 5762.1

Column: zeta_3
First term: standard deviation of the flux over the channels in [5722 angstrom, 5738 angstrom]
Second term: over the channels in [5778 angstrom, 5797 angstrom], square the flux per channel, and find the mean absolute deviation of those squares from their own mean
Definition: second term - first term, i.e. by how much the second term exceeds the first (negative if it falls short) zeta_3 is 0.21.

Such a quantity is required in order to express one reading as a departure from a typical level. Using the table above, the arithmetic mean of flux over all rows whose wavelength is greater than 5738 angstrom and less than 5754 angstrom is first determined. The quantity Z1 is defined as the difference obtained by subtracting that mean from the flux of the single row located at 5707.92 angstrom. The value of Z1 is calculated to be -0.13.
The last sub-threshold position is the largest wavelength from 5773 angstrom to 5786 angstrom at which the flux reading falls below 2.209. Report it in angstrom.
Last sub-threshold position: 5782.00 angstrom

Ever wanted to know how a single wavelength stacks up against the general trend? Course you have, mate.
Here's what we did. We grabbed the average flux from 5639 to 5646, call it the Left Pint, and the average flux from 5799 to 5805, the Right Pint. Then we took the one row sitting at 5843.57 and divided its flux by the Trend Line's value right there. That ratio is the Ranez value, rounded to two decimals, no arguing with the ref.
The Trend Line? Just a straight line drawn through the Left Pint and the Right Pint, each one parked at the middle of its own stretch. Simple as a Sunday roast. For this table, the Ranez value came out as 0.96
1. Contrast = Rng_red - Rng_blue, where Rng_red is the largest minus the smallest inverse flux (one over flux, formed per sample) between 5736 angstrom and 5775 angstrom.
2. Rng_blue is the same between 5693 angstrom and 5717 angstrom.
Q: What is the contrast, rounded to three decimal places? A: 0.012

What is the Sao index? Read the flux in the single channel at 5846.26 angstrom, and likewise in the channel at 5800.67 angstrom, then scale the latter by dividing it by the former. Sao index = 1.014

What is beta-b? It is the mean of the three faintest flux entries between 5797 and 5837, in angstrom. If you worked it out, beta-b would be 2.14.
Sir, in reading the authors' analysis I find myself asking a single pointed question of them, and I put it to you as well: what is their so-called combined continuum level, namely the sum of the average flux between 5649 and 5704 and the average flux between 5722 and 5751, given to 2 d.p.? 4.41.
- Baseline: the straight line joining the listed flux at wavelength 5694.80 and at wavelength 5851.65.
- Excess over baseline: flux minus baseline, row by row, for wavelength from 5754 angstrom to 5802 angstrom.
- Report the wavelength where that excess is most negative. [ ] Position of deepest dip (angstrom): 5766.05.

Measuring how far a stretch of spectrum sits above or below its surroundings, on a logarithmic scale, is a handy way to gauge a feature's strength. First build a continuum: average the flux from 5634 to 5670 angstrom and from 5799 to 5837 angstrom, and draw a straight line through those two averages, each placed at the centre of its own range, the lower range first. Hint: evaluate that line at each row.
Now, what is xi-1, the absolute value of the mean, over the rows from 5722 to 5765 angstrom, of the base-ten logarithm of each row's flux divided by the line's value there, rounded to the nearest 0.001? 0.012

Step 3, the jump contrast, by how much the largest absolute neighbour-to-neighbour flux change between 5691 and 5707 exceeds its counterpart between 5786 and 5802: -0.015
